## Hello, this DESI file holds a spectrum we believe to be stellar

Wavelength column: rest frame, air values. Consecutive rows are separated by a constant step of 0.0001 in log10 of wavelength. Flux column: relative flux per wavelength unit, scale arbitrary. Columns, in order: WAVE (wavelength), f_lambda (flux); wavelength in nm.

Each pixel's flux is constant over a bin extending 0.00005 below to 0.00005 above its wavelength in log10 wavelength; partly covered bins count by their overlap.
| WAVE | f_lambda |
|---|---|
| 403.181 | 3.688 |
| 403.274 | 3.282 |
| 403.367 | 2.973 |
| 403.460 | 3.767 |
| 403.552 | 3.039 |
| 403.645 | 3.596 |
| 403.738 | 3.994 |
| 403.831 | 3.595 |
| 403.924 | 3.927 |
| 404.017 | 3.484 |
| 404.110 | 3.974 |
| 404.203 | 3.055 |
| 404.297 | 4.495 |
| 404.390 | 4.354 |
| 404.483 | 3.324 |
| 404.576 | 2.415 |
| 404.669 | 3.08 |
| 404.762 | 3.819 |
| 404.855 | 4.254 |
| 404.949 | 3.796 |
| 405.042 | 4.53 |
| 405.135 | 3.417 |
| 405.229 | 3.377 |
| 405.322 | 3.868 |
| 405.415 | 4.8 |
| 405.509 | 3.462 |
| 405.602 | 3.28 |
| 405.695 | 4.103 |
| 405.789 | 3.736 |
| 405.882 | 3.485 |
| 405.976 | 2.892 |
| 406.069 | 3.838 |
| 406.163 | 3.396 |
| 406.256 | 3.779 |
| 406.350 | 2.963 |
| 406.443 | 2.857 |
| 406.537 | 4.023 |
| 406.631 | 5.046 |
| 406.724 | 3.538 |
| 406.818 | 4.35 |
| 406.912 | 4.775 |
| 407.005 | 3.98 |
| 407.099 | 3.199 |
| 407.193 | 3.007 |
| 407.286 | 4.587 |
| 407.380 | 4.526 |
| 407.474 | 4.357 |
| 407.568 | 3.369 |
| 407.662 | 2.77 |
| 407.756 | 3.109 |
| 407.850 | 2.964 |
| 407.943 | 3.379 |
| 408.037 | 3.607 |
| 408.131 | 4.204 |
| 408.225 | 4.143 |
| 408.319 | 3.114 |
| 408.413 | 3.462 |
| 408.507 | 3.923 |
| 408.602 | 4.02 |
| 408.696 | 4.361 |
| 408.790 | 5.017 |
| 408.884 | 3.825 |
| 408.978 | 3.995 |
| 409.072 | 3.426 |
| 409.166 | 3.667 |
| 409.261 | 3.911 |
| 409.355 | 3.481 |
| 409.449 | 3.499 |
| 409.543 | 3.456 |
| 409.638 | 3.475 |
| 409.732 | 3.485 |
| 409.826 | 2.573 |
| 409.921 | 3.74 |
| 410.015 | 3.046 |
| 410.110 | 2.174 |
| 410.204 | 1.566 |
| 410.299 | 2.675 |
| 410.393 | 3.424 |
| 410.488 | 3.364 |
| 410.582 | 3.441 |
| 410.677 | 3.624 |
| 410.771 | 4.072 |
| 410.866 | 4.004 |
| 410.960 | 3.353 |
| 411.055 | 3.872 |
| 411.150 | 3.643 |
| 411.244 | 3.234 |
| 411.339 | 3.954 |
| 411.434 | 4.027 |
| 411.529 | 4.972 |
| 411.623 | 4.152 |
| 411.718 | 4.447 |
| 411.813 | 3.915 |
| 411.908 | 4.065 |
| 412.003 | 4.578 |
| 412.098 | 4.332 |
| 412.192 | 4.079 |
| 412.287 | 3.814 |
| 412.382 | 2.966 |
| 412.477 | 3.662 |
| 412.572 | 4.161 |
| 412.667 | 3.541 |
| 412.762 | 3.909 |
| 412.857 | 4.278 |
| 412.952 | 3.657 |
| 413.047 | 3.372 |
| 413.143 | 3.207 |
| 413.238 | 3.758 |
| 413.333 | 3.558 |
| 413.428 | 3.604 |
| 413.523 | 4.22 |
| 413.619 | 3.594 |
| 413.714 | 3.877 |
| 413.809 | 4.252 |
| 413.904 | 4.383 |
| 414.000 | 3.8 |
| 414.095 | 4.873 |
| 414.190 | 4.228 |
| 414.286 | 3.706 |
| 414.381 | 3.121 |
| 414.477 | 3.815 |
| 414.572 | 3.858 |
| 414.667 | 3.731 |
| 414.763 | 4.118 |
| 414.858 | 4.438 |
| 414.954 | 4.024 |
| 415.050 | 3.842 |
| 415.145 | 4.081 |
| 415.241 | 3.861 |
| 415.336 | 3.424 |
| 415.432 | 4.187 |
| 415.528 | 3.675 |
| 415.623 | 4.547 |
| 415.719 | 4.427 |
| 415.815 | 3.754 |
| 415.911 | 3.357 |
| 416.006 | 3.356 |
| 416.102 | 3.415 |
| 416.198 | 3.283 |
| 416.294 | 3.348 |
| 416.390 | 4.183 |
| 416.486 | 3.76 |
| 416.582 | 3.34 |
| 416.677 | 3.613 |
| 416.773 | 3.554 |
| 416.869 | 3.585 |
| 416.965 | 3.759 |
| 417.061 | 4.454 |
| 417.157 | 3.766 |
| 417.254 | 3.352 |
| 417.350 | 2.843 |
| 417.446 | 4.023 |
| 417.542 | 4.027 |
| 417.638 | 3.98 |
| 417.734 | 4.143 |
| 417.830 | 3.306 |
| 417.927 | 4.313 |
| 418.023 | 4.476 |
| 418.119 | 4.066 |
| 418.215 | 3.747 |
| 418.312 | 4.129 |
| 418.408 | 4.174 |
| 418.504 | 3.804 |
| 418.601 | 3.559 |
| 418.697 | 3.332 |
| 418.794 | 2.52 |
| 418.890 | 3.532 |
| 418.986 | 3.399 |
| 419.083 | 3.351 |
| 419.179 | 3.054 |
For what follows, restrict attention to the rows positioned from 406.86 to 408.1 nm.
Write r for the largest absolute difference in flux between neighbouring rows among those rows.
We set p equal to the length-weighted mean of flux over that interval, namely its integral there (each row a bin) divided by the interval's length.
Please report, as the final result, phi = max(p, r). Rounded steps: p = 3.67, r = 1.6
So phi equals 3.67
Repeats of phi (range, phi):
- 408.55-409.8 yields 3.80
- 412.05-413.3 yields 3.75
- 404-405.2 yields 3.69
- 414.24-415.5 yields 3.86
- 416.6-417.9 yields 3.72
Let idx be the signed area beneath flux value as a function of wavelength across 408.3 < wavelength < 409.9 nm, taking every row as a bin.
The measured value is 5.92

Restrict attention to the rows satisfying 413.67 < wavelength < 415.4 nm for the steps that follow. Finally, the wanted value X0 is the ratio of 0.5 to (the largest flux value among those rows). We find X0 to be 0.103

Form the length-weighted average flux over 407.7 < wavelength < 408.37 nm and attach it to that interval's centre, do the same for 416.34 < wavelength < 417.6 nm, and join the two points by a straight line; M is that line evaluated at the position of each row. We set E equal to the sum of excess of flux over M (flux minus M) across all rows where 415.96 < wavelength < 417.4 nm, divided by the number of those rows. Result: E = -0.13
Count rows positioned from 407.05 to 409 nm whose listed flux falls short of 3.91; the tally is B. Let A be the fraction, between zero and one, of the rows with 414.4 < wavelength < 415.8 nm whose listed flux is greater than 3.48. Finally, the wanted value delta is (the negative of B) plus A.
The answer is -10.1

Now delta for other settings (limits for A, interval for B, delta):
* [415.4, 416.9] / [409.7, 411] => -11.4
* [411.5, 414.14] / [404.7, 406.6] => -14.1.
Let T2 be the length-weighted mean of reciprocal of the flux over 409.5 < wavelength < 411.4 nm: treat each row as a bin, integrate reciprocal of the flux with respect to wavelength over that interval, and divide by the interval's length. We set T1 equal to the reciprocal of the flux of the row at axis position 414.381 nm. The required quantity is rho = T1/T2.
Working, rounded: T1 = 0.32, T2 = 0.318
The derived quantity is 1.01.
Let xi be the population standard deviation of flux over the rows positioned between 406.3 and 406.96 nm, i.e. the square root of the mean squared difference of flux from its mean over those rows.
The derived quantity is 0.79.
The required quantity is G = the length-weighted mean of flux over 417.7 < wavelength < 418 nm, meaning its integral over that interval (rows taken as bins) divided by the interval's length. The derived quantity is 3.95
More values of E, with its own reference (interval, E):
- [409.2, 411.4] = -0.20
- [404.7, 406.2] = 0.32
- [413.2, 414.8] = 0.27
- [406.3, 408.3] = 0.27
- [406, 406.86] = 0.30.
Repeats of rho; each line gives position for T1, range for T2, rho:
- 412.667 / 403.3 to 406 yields 1.01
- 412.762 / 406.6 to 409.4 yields 0.96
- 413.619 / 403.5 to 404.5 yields 1.02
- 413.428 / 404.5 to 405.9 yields 1.00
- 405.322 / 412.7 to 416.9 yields 0.98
